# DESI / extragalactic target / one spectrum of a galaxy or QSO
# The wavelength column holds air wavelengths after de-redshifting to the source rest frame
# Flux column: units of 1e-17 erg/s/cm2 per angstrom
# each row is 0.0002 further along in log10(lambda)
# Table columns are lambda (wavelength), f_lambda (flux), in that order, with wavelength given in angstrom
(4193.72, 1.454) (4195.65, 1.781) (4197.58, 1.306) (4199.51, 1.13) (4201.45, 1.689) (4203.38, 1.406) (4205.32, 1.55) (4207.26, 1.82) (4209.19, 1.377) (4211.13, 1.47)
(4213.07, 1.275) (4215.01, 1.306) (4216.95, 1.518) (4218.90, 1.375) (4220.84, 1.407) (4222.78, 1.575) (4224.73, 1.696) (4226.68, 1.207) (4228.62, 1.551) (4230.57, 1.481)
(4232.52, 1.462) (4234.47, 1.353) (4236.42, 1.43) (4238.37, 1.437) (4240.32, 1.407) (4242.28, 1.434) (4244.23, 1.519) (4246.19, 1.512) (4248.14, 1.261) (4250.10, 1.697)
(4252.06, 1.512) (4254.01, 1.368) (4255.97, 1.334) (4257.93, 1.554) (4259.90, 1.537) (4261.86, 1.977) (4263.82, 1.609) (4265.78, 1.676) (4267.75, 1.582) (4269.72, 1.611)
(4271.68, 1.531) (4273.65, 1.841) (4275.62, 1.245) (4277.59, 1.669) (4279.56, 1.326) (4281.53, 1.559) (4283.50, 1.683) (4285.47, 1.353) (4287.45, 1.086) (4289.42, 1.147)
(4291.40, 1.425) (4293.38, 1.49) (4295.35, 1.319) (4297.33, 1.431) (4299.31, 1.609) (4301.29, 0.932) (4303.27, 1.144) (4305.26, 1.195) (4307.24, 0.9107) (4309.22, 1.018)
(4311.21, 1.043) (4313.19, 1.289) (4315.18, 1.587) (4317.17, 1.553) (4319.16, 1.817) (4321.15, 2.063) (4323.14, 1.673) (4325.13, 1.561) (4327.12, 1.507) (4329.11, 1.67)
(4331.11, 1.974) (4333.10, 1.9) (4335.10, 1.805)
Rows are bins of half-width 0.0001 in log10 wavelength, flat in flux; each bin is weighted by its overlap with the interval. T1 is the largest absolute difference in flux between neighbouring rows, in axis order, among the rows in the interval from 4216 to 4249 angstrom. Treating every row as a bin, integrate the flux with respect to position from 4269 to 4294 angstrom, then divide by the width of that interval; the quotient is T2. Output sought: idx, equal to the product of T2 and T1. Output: 0.7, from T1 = 0.49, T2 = 1.46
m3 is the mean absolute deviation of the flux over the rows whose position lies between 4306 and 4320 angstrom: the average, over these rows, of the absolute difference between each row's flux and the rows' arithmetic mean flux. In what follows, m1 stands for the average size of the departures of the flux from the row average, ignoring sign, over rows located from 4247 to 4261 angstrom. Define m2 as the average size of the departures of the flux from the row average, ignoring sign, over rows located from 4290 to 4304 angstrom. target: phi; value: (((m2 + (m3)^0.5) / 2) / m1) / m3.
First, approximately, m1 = 0.12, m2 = 0.175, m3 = 0.288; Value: 9.9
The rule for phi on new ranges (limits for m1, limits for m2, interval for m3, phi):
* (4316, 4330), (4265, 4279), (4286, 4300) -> 12.0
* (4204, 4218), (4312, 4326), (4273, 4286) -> 12.2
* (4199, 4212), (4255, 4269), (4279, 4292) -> 9.8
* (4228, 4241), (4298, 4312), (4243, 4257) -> 48.6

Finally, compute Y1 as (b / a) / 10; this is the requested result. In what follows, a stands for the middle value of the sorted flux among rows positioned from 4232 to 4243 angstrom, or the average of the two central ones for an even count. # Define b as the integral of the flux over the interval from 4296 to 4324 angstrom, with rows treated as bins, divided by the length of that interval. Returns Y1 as 0.096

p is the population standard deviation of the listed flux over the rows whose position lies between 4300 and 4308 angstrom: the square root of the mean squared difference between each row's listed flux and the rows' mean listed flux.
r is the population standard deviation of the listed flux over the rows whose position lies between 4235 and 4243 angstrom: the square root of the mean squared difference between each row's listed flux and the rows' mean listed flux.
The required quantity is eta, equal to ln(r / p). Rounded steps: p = 0.13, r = 0.01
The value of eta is -2.4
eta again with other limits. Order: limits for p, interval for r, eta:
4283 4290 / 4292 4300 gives -0.8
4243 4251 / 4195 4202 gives 0.5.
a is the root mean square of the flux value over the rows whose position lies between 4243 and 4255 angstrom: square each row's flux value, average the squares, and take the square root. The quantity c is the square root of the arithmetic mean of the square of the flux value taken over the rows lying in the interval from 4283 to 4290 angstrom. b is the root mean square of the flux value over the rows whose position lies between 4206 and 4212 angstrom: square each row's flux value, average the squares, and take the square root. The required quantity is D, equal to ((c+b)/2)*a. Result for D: 2.16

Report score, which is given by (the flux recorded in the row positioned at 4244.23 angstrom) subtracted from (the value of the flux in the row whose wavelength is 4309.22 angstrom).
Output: -0.5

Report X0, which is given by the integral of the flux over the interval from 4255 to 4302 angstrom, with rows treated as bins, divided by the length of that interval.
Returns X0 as 1.48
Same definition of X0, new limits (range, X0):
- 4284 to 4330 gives 1.39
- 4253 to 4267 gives 1.58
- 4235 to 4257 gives 1.45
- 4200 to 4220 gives 1.47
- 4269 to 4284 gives 1.55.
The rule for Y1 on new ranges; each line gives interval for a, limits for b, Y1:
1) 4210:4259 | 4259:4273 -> 0.115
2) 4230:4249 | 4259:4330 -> 0.102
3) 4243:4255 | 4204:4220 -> 0.097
